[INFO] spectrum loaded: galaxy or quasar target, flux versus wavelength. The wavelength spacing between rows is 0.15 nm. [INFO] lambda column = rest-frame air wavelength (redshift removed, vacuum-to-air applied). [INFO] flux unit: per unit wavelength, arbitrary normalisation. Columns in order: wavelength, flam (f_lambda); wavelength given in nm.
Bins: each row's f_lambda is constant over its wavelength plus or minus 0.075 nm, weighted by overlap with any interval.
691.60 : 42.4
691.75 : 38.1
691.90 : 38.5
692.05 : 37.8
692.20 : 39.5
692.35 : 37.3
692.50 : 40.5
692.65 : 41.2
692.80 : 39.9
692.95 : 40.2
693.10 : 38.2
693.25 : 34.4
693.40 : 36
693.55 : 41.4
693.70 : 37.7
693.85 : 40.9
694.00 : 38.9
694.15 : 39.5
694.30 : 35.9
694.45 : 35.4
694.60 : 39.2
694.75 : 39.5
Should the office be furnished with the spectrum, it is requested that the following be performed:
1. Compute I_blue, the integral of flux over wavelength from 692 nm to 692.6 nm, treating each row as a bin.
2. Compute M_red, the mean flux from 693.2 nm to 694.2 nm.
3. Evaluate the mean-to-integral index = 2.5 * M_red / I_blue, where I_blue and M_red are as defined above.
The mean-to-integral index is 4.1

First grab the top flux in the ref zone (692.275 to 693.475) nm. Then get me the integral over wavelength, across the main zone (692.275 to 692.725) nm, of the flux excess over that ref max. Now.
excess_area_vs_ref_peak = -0.69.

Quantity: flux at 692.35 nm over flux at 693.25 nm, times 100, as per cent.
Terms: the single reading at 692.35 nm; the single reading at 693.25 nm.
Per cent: 108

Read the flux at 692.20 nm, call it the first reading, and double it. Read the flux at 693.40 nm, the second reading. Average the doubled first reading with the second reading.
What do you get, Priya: 57.5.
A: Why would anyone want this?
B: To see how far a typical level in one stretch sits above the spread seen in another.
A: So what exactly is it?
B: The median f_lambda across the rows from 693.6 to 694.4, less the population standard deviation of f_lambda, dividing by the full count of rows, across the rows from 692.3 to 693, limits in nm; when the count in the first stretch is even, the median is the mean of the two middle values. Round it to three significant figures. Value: 37.6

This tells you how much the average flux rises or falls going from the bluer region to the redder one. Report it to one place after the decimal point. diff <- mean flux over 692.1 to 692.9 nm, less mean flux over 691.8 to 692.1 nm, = 1.5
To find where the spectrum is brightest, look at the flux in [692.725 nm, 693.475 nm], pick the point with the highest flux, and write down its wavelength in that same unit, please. 692.95 nm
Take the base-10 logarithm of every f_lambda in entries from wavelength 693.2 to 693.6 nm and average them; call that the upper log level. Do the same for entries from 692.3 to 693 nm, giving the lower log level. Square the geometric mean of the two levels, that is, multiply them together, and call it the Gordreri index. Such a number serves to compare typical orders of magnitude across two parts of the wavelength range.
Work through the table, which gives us 2.51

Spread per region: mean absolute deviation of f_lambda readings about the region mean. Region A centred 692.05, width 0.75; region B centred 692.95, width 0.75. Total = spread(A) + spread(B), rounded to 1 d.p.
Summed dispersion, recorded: 2.6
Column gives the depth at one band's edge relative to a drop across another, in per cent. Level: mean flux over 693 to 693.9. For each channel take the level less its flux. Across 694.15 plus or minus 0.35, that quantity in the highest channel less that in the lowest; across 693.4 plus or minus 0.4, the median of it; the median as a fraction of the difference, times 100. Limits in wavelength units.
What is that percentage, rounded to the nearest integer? 7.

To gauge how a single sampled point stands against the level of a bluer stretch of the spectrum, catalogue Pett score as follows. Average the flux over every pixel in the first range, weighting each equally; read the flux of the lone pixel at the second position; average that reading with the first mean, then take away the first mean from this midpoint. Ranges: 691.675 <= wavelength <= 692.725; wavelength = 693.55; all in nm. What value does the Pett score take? 1.2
